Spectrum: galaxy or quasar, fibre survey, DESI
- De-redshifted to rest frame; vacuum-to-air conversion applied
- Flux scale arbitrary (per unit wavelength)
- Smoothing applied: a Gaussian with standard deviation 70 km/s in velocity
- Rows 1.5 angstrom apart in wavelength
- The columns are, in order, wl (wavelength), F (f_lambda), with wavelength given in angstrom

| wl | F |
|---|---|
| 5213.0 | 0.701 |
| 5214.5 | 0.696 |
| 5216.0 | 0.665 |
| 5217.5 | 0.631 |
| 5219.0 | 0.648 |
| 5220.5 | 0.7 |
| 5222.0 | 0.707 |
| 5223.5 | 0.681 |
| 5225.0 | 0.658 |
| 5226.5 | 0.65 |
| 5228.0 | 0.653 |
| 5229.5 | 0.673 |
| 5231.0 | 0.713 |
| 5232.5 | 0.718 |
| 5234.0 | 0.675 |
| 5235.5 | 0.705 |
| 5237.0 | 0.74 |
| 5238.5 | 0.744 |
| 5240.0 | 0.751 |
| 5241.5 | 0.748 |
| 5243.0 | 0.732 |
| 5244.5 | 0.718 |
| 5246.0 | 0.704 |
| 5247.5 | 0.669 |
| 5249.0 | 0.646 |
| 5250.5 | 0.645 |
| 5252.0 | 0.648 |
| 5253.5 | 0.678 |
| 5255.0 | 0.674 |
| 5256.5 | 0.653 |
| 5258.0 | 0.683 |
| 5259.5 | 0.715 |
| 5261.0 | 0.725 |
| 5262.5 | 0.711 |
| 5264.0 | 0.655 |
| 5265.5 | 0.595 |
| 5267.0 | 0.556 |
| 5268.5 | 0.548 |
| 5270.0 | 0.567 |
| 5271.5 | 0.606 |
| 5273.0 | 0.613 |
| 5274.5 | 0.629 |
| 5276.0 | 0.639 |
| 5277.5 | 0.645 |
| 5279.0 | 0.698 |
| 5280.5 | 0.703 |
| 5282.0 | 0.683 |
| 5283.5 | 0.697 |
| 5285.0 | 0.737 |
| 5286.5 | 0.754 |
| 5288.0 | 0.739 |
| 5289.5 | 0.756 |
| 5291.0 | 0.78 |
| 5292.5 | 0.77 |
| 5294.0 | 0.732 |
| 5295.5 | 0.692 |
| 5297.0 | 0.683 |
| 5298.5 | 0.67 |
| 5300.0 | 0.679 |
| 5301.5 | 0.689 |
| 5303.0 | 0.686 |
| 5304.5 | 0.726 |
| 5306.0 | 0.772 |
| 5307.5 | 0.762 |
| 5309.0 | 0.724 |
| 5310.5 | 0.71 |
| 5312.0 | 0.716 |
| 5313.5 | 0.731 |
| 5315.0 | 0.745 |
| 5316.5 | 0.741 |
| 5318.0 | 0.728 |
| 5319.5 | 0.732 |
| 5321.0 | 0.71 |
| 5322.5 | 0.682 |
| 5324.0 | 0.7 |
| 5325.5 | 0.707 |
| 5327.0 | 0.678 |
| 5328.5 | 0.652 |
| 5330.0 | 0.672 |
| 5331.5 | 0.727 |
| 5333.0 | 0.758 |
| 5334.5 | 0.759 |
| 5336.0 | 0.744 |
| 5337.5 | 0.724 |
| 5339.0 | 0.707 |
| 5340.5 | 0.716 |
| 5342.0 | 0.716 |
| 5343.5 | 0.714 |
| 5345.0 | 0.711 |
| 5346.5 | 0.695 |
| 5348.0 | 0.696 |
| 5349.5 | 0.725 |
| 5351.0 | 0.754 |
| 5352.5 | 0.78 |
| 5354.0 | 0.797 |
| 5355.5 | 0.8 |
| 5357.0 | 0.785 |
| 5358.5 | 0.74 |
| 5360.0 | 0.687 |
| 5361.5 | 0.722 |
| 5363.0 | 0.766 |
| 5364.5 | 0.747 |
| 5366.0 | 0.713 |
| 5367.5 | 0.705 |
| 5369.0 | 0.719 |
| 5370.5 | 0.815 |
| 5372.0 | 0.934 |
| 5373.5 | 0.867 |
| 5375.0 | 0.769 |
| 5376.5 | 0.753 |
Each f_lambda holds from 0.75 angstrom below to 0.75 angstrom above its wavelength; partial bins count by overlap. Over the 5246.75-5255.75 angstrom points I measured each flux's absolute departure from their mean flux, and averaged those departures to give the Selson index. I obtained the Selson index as 0.014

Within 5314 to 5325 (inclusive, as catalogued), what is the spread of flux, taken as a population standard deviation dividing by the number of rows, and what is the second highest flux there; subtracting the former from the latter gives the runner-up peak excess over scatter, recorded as 0.720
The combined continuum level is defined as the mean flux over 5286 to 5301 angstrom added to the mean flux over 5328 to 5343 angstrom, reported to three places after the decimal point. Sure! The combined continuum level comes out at 1.443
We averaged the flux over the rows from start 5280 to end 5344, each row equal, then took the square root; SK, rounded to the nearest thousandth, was 0.848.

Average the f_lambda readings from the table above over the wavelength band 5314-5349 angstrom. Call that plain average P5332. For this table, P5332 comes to 0.714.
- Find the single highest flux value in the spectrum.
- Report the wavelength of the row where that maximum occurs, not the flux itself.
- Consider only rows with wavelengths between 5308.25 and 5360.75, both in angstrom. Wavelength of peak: 5355.5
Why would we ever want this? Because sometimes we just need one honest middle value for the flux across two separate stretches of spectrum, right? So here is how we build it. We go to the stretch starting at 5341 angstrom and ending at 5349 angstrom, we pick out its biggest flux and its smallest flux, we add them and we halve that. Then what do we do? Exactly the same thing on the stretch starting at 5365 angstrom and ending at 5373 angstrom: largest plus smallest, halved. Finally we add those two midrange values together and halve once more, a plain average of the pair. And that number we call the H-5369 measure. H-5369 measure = 0.76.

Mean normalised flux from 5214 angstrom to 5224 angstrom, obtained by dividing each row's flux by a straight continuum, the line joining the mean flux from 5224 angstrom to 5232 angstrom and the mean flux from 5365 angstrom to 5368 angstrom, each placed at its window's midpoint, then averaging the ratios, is 1.01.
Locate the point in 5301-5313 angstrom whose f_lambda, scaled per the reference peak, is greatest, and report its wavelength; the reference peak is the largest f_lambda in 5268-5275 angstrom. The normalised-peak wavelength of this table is 5306.0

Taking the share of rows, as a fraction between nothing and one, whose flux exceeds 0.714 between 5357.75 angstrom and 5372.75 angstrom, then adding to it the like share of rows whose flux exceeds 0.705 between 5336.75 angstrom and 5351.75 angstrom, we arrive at 1.5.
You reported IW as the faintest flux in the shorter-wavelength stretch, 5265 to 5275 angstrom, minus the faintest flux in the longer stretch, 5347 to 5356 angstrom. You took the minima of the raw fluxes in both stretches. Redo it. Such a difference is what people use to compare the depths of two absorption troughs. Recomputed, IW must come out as -0.15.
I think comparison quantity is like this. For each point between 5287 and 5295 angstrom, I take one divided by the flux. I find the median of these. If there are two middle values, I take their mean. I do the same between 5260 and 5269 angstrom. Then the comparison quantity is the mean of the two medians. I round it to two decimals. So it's 1.46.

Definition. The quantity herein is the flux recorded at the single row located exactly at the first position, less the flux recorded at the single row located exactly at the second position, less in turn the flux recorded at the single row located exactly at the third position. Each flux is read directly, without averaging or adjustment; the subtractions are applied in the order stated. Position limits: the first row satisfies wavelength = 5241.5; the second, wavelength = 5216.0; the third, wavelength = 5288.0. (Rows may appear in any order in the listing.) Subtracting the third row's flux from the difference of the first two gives -0.656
